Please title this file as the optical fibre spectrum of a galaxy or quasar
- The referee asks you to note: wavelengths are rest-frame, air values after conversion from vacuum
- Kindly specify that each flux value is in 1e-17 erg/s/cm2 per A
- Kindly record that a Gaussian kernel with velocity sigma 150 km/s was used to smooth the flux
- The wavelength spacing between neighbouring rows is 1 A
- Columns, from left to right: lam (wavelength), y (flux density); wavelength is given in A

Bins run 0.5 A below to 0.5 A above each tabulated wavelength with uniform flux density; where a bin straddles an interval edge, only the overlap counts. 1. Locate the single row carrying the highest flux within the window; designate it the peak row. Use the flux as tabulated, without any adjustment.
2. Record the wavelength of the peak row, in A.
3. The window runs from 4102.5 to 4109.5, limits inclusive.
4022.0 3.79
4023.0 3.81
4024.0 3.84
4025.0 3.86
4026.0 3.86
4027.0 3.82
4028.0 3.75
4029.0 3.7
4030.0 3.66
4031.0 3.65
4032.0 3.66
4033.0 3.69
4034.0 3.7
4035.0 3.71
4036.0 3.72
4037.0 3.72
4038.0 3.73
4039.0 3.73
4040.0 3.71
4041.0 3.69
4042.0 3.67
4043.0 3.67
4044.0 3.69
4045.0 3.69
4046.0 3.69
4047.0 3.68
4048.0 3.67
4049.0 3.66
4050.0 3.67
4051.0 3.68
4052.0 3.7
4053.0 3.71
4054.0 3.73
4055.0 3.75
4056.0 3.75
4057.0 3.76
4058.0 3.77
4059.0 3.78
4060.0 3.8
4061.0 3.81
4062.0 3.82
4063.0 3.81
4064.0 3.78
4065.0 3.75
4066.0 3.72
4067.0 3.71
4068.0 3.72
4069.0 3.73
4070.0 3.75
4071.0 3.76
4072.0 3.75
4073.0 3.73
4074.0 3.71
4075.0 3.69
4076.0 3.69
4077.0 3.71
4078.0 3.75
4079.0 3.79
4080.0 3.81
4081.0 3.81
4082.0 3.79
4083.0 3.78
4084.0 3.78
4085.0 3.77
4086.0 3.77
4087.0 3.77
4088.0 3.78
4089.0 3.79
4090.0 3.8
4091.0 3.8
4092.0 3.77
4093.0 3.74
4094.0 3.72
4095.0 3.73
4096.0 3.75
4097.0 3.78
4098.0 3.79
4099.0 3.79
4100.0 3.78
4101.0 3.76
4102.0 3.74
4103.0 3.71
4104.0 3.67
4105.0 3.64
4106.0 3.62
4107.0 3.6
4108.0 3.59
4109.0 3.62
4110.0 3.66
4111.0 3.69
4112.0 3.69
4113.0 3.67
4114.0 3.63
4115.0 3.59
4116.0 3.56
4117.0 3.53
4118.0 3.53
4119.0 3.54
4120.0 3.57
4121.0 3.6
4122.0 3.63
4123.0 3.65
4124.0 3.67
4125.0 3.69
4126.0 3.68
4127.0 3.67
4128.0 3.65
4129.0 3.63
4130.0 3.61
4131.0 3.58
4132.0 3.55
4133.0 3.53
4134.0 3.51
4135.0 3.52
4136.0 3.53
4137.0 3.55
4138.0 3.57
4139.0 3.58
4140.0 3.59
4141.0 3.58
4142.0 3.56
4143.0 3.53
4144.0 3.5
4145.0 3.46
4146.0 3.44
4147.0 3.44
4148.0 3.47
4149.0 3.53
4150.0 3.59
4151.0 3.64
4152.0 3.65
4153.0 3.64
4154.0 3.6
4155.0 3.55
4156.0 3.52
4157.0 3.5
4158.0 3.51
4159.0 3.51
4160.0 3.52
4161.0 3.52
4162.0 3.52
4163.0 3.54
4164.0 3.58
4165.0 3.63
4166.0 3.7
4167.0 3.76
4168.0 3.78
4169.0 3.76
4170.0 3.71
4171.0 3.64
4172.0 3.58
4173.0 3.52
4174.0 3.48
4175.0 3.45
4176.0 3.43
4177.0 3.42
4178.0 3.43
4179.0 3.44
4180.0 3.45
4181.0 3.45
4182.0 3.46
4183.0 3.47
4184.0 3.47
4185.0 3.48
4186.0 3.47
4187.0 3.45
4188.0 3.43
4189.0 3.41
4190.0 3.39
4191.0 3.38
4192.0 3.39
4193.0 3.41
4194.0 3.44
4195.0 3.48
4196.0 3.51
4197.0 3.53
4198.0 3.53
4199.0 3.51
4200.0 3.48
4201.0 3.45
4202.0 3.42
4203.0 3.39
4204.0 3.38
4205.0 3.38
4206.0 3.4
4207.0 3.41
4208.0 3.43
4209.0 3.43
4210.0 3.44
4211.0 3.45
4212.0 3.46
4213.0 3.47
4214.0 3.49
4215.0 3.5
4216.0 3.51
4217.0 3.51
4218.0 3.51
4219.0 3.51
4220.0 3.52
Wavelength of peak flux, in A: 4103.0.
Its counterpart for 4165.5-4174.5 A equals 4168.0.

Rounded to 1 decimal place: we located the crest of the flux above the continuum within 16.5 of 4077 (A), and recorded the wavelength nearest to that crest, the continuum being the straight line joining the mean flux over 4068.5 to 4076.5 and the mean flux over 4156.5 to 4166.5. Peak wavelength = 4091.0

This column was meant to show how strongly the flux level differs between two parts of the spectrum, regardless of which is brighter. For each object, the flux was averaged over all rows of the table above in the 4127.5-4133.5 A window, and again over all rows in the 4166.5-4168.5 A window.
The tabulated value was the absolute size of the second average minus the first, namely 0.18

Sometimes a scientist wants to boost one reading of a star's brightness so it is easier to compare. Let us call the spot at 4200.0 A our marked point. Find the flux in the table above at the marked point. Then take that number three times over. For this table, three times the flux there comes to 10.4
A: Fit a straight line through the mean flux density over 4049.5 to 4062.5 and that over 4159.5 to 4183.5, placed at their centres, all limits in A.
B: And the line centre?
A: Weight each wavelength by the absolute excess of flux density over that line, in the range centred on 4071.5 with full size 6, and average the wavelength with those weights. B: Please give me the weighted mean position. 4071.4 A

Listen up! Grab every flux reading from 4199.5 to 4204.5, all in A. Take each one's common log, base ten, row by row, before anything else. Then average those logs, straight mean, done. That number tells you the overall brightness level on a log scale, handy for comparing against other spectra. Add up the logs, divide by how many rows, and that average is 0.535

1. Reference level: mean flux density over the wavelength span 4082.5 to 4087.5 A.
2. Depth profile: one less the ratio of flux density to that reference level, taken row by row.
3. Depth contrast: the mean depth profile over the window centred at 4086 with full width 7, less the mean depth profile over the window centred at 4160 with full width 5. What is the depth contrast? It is -0.069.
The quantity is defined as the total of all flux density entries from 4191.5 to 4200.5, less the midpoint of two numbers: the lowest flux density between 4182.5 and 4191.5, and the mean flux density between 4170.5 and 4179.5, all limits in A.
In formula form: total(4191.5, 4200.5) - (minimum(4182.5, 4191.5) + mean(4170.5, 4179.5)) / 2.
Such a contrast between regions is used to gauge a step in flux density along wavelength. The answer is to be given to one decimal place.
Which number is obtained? 27.8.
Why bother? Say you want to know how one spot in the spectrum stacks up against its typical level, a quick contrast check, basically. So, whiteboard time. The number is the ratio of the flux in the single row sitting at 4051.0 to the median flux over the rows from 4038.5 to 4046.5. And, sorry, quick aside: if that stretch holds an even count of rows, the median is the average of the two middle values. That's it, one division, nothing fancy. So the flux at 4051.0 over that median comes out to 0.997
